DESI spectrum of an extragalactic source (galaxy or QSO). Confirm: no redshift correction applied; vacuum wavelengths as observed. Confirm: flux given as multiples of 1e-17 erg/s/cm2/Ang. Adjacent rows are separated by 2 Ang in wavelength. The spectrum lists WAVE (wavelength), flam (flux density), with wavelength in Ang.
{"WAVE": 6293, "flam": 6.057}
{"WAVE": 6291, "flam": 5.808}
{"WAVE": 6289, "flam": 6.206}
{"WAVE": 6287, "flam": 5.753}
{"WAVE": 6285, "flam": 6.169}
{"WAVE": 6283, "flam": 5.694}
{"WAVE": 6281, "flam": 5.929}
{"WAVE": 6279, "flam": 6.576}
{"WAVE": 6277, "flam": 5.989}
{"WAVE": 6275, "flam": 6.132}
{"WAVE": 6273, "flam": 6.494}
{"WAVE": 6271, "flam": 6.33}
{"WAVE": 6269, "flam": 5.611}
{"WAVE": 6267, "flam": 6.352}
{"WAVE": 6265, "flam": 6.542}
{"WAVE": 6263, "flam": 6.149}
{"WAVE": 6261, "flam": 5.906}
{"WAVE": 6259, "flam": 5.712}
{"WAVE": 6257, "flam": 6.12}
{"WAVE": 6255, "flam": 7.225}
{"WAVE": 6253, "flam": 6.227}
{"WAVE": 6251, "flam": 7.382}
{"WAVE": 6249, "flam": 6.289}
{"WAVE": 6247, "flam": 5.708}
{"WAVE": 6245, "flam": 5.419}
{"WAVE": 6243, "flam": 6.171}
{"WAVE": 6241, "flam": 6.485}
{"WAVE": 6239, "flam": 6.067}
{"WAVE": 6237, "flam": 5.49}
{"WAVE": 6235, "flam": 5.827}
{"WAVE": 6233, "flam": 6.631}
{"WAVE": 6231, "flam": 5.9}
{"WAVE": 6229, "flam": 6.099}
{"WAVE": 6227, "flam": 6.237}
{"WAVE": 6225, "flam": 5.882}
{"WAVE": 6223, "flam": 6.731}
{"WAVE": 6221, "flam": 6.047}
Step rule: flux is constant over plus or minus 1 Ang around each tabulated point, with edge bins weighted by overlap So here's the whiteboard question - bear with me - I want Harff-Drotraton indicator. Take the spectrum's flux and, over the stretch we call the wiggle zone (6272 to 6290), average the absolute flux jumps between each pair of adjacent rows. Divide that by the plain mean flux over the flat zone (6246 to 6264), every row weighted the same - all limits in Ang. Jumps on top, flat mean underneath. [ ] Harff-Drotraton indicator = 0.066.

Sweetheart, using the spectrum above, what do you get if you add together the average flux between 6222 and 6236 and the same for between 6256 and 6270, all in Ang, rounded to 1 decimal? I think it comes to 12.2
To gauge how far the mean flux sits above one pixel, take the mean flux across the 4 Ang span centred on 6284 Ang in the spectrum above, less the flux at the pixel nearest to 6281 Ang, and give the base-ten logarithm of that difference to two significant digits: -2.6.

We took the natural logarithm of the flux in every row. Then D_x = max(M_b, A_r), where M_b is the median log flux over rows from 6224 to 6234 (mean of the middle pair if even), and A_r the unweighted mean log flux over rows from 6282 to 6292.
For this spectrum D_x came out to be 1.81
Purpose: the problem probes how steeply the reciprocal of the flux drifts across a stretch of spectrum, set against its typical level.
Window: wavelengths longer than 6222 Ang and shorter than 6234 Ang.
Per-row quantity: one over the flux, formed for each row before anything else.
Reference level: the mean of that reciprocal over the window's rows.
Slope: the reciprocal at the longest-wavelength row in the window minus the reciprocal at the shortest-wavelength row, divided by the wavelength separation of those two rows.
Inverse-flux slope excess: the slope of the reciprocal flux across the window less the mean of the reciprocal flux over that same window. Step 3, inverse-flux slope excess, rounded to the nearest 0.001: -0.160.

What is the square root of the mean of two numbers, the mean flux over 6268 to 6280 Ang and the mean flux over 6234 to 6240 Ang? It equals 2.45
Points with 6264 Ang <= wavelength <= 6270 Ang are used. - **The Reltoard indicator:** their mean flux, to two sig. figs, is 6.2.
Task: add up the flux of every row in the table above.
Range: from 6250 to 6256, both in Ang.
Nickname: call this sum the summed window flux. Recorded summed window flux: 20.8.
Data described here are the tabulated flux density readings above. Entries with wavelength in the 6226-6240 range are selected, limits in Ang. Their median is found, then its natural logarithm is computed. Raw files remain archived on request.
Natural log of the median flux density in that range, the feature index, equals 1.80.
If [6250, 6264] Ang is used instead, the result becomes 1.82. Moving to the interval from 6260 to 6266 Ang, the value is 1.82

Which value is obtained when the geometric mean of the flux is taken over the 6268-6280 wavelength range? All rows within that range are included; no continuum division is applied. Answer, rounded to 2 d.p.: 6.18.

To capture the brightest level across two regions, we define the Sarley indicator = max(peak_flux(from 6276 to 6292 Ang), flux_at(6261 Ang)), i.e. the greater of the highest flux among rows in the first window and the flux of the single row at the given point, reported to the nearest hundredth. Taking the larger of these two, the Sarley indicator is 6.58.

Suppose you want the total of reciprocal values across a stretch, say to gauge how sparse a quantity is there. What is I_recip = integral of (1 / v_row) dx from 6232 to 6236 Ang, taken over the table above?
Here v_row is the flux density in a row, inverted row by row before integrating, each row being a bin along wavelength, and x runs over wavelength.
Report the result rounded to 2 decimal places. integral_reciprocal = 0.64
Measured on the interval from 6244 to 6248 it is 0.72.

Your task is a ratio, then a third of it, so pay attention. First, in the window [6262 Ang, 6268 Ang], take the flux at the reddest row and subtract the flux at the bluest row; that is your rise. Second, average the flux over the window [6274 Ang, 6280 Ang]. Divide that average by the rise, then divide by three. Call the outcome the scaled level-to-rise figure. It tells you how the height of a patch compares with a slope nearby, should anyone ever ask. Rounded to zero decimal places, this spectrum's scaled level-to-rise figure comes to 10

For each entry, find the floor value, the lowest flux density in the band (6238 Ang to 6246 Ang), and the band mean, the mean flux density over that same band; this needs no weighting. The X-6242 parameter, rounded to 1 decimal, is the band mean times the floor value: 32.7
